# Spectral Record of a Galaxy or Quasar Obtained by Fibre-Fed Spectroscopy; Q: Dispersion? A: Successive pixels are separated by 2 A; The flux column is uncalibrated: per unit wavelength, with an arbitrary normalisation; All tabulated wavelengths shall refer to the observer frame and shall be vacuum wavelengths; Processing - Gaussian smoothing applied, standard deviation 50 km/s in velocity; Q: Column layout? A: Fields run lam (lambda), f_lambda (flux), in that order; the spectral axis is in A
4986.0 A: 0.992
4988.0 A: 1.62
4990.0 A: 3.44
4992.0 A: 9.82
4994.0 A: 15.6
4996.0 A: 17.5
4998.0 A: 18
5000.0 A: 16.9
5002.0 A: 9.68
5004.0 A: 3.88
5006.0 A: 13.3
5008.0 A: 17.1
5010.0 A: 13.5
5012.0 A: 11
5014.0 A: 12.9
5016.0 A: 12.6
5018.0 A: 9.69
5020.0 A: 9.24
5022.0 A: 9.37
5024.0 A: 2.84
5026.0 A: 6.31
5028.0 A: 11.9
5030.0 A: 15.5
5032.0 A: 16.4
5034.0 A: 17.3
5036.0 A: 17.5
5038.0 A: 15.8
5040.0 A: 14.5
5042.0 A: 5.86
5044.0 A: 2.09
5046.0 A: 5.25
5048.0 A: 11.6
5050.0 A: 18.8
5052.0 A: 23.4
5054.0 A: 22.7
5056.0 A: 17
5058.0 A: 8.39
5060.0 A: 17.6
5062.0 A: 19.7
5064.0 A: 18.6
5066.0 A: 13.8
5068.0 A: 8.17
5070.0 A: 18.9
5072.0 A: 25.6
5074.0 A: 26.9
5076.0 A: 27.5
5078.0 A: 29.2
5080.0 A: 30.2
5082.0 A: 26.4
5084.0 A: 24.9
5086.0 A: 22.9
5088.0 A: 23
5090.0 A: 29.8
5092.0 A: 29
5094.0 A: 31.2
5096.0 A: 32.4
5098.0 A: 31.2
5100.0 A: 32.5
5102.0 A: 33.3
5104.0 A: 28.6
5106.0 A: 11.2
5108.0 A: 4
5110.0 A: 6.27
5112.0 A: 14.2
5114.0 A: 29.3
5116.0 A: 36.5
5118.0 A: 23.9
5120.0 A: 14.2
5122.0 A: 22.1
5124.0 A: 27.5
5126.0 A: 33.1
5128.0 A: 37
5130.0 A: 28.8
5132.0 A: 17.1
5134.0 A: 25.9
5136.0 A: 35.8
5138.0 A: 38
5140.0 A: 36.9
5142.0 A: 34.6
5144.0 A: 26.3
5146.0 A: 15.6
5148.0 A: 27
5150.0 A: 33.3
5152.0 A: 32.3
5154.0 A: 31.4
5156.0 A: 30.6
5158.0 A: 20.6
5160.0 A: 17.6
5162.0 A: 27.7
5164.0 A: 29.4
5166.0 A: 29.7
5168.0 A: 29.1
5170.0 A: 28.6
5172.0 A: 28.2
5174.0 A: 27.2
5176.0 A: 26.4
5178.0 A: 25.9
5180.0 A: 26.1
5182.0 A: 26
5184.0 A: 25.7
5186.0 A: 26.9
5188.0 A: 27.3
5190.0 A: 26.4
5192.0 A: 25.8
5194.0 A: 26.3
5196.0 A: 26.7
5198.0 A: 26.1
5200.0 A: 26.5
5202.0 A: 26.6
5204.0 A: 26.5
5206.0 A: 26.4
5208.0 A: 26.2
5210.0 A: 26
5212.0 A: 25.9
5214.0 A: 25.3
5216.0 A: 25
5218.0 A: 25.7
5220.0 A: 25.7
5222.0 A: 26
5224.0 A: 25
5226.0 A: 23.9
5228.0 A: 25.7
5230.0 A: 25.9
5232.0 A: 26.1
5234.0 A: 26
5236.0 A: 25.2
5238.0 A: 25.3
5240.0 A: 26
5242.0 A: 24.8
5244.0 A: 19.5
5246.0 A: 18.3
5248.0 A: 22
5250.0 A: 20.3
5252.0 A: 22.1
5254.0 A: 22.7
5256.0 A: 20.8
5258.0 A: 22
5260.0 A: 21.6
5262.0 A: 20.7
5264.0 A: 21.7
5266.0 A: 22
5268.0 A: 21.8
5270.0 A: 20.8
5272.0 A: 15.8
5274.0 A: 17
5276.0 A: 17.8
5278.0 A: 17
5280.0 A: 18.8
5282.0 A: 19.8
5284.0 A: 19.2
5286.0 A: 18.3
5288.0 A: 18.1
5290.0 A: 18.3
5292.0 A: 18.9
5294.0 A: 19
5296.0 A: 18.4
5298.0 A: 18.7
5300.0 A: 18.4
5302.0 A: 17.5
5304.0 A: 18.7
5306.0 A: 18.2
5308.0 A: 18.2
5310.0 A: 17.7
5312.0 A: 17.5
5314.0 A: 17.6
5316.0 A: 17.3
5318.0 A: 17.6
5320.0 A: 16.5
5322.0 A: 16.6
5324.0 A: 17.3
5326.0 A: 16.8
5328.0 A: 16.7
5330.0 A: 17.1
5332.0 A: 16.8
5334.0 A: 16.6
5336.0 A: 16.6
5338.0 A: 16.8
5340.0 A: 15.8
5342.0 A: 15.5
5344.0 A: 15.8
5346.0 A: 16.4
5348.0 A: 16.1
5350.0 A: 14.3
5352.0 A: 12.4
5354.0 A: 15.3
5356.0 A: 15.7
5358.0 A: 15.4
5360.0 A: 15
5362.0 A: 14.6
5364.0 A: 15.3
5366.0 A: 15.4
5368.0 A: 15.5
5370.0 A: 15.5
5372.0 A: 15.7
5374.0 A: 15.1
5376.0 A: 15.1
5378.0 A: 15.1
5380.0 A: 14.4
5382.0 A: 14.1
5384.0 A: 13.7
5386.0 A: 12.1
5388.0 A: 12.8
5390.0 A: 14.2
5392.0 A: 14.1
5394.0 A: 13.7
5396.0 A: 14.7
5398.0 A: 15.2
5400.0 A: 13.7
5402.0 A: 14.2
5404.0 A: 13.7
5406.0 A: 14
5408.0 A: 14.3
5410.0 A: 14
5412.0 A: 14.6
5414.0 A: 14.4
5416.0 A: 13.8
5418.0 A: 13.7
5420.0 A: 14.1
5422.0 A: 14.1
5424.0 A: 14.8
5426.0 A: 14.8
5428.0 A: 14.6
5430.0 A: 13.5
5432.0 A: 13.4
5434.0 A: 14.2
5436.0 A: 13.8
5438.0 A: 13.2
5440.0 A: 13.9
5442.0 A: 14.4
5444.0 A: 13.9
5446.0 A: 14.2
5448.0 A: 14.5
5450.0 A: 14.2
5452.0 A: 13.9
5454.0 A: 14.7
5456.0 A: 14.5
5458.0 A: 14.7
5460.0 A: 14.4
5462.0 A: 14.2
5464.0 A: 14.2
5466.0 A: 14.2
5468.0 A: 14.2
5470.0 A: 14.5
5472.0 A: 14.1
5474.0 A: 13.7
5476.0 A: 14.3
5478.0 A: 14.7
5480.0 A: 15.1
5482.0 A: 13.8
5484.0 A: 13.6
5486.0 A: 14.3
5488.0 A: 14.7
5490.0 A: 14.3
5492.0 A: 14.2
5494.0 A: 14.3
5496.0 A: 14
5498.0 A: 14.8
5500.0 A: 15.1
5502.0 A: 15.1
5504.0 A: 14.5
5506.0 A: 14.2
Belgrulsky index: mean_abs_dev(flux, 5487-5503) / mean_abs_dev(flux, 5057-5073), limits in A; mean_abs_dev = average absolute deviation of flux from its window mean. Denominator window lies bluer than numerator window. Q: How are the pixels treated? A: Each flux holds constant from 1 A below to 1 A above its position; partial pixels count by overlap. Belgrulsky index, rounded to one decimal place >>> 0.1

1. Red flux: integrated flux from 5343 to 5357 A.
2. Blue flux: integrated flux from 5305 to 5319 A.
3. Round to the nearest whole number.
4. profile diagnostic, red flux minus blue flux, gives -36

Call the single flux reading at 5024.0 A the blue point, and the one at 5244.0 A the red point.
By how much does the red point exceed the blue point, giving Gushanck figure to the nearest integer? 17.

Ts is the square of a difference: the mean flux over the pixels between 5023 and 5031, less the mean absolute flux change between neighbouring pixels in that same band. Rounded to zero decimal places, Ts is 24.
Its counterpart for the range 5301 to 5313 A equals 306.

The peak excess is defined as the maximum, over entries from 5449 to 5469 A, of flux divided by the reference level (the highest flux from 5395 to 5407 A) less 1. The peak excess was -0.03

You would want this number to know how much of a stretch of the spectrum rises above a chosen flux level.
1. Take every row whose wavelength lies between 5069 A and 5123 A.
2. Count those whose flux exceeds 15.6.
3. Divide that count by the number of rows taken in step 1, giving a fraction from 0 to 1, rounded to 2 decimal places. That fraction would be 0.81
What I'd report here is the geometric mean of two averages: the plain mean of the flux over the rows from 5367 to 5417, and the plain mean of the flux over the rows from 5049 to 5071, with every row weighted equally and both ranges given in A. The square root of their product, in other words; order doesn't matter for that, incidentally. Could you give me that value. 16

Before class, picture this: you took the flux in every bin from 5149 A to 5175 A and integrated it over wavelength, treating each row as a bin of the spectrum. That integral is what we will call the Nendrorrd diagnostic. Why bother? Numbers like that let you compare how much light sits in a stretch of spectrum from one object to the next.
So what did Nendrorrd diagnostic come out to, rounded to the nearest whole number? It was 731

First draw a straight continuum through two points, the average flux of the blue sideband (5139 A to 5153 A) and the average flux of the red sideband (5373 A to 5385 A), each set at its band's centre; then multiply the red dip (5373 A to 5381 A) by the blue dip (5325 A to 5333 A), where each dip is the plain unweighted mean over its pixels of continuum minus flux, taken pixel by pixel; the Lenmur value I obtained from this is 0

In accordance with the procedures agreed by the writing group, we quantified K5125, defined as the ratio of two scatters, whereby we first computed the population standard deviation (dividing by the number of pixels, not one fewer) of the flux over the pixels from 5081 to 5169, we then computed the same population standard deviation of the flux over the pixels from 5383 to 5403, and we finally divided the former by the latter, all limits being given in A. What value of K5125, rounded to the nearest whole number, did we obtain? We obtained 10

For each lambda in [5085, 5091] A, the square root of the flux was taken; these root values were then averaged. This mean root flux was 5.01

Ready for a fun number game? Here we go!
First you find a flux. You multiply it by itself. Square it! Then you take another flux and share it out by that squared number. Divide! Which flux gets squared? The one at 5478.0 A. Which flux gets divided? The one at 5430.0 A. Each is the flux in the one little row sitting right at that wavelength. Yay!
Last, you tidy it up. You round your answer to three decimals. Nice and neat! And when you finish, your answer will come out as 0.062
